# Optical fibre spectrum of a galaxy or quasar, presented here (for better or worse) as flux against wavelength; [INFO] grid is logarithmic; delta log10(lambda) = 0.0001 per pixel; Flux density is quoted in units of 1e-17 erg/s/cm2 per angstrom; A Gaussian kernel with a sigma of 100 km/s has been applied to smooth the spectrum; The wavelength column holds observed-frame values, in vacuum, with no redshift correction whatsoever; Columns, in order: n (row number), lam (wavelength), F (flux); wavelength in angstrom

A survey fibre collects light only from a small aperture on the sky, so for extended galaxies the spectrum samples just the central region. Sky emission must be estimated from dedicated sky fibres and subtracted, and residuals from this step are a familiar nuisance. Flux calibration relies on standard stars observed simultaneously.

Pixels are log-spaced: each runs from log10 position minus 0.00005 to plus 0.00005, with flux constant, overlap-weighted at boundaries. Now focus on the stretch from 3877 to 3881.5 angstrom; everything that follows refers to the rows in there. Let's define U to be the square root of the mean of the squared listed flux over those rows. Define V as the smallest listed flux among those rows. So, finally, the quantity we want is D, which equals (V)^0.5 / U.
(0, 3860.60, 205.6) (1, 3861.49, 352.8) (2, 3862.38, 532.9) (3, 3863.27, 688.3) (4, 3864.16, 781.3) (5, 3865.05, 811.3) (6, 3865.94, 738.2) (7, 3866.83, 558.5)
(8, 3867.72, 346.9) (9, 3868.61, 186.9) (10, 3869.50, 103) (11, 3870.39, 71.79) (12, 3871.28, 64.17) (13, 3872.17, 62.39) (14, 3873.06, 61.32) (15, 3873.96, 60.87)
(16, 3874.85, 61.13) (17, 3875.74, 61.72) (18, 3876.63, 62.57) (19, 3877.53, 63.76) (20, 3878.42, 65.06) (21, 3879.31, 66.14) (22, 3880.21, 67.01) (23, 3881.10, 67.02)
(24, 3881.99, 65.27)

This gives 0.121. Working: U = 66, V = 63.76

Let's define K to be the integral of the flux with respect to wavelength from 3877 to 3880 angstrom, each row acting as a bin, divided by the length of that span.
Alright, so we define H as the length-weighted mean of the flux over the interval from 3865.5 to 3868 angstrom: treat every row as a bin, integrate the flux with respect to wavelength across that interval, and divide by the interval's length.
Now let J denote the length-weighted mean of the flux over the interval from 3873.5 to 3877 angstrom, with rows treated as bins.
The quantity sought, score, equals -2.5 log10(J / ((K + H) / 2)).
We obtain 1.77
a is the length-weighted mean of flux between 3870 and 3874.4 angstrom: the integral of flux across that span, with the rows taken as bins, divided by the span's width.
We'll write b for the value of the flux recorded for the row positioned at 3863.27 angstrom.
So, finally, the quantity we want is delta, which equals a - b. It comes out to -624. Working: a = 64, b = 688.3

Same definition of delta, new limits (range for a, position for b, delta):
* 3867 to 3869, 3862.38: -224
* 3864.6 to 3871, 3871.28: 330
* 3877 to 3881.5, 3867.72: -281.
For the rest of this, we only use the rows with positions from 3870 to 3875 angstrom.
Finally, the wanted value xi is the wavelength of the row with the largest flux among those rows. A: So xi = 3870.39 angstrom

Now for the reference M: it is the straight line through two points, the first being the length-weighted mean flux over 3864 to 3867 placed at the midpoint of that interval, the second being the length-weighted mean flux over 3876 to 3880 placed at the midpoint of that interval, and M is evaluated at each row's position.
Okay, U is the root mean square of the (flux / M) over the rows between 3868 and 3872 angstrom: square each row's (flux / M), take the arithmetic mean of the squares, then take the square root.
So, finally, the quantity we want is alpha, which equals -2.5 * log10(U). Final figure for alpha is 1.6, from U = 0.22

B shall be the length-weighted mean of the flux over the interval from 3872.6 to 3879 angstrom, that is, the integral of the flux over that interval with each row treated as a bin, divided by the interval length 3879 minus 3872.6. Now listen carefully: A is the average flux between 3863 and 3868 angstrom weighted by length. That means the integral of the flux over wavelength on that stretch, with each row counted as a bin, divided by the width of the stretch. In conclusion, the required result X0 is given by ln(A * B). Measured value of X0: 10.6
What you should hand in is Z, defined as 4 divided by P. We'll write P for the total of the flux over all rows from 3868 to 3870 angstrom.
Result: 0.014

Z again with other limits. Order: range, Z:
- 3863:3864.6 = 0.003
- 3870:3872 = 0.029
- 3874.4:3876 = 0.033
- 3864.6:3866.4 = 0.003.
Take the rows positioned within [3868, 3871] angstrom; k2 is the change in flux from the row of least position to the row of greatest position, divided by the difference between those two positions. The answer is -65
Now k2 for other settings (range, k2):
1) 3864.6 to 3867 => -142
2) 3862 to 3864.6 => 140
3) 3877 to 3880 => 1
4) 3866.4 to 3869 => -209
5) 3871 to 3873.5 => -2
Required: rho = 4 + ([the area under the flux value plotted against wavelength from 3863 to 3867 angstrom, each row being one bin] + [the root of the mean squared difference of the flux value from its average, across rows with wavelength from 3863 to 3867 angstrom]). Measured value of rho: 3003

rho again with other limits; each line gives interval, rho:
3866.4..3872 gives 1377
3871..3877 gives 377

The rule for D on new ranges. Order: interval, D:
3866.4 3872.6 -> 0.030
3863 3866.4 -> 0.035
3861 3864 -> 0.035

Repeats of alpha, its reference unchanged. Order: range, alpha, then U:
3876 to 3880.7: -1.8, 5.35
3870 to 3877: 1.5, 0.26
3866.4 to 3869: 0.5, 0.62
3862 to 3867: 0.1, 0.90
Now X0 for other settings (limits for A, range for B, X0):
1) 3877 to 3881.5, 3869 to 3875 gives 8.4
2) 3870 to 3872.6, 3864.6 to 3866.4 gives 10.8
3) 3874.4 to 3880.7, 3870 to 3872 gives 8.4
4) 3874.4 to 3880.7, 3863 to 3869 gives 10.5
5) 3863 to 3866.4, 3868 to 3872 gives 11.4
